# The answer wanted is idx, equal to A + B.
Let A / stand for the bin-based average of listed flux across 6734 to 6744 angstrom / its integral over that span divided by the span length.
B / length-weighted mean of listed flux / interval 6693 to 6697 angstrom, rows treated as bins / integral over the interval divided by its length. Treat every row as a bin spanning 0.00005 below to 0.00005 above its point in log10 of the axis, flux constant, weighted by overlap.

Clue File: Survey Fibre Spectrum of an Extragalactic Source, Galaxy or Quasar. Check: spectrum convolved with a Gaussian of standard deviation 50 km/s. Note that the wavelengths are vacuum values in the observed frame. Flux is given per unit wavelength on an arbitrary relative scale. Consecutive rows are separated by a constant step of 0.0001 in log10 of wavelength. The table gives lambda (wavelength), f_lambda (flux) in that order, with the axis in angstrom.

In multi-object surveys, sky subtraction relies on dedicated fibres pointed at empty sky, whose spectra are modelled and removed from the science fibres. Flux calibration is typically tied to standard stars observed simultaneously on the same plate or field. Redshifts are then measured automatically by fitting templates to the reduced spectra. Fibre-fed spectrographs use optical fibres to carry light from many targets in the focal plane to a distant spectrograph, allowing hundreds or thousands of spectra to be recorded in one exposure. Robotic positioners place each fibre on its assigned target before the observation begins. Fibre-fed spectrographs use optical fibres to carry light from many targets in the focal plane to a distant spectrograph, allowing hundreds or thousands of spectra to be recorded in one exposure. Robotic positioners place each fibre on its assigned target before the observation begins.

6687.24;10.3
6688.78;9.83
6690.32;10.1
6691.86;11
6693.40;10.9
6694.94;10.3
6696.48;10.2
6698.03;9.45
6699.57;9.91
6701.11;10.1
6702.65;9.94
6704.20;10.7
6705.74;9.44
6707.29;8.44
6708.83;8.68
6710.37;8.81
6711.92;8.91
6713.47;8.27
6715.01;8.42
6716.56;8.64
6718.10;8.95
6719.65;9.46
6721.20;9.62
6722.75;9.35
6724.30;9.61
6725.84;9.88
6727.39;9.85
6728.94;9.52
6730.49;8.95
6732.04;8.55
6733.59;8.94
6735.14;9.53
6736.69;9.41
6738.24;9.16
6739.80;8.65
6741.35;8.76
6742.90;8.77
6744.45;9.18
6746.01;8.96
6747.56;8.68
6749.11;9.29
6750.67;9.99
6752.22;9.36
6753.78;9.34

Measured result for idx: 19.5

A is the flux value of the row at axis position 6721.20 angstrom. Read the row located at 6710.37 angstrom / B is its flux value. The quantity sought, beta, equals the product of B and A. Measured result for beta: 85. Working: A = 9.62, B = 8.81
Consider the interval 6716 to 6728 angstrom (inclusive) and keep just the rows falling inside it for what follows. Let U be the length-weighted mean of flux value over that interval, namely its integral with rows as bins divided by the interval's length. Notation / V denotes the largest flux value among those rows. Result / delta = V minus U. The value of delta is 0.45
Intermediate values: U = 9.4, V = 9.88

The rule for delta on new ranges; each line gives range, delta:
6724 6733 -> 0.50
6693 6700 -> 0.78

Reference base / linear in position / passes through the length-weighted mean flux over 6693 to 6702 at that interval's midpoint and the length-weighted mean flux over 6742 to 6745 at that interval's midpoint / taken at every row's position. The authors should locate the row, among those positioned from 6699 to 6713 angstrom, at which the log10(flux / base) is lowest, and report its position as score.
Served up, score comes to 6707.29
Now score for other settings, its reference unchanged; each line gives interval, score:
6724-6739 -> 6732.04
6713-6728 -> 6713.47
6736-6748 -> 6739.80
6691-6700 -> 6698.03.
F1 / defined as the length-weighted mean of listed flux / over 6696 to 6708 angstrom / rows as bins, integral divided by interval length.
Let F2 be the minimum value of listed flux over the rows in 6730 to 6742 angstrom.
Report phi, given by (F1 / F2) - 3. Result -1.86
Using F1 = 9.8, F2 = 8.55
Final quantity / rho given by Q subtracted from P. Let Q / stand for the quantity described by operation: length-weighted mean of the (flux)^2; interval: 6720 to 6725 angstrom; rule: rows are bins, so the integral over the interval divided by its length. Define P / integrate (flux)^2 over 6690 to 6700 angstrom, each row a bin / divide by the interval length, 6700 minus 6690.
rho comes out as 16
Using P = 106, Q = 91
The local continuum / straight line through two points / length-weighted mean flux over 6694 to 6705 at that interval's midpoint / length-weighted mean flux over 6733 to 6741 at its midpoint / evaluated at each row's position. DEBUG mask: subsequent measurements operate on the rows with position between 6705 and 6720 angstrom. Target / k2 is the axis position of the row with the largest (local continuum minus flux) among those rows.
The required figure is 6713.47 angstrom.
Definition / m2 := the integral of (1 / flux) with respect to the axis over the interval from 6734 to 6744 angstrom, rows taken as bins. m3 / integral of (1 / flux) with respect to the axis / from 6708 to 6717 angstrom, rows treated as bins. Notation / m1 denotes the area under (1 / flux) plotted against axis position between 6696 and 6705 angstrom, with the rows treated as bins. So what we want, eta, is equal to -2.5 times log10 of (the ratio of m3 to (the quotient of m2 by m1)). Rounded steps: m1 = 0.90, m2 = 1.11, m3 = 1.045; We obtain 0.18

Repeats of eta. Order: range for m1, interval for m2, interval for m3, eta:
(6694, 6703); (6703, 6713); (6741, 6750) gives 0.21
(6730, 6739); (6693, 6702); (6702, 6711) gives -0.08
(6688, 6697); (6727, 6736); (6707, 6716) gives 0.08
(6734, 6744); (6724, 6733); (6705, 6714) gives -0.18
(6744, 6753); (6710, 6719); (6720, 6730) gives 0.03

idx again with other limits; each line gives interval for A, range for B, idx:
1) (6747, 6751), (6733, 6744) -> 18.3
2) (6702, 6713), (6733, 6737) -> 18.5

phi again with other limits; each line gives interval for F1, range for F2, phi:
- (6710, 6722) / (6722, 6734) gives -1.96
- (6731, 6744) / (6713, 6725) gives -1.91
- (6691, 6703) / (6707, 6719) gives -1.76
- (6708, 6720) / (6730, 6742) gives -1.98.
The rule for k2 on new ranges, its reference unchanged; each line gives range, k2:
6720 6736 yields 6732.04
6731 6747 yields 6732.04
